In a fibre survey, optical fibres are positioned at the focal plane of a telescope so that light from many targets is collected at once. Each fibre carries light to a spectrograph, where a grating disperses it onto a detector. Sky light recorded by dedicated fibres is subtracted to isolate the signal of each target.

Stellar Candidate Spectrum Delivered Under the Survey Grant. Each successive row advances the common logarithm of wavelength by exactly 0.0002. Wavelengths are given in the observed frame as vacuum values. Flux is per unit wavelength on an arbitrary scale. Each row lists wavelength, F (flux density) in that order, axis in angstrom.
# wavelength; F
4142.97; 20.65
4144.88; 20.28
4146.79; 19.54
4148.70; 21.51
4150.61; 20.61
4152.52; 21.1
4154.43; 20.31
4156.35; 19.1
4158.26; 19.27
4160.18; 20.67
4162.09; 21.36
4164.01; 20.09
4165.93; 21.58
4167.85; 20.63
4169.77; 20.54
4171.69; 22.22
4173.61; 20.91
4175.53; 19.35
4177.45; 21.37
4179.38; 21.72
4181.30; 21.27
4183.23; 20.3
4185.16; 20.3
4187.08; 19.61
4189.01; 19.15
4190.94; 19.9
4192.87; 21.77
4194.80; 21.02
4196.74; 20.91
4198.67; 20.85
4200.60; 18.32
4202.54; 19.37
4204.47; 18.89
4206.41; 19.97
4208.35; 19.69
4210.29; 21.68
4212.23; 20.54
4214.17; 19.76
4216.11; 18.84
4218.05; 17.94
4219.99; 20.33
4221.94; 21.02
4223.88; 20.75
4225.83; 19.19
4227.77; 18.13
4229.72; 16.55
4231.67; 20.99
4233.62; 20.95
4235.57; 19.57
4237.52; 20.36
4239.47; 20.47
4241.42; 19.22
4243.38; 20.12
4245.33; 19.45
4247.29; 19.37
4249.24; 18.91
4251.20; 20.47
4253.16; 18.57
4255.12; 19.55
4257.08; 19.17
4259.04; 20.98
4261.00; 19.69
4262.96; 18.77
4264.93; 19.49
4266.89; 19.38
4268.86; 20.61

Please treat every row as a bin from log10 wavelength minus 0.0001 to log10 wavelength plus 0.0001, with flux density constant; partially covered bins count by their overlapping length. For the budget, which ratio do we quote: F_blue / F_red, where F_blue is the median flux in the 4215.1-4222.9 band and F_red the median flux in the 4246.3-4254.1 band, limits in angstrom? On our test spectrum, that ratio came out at 1.02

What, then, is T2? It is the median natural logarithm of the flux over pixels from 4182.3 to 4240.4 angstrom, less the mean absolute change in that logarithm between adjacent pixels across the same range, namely 2.95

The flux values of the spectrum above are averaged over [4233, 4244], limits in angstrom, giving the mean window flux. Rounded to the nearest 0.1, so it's 20.1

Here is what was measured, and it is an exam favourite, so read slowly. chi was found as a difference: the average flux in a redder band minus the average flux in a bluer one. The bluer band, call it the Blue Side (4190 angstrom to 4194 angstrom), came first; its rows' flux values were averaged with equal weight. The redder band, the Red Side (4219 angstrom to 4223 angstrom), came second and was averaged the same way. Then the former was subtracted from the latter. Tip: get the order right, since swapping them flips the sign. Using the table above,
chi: -0.2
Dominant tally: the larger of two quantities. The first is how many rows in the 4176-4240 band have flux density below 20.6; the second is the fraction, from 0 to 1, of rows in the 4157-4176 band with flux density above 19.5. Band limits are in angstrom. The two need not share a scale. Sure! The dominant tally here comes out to 21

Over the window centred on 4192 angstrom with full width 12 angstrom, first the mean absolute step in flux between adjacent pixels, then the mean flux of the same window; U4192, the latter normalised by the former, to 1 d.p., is 25.9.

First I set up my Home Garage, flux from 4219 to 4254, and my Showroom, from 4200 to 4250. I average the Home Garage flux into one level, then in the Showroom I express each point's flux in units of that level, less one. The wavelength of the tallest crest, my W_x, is 4210.29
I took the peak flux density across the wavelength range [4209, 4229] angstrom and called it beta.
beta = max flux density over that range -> 21.68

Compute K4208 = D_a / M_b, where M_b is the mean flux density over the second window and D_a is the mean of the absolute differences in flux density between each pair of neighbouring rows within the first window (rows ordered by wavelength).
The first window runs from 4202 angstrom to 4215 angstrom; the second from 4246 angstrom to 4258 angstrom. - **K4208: 0.050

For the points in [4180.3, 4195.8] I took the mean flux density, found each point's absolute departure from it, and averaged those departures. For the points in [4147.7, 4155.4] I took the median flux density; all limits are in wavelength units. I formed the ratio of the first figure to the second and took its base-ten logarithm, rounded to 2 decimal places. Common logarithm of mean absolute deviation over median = -1.47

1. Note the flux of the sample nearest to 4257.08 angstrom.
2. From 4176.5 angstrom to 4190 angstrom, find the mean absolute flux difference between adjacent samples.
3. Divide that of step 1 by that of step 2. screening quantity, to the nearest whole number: 39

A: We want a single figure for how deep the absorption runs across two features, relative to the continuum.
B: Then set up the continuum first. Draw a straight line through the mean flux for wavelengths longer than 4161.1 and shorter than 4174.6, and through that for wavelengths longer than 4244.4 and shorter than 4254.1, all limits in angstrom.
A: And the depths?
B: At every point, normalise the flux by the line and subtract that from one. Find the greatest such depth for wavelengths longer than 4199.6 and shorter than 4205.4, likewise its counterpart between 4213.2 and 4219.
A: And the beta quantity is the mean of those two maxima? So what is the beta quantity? 0.10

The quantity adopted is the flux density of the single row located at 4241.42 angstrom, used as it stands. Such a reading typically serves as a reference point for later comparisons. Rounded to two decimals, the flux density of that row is 19.22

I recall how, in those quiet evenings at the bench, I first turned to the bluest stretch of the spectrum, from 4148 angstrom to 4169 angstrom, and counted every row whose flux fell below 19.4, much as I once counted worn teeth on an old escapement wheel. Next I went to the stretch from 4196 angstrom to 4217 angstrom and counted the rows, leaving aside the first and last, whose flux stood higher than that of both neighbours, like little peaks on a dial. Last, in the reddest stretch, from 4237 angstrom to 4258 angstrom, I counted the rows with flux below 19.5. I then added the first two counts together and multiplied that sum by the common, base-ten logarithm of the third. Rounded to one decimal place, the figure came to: 3.9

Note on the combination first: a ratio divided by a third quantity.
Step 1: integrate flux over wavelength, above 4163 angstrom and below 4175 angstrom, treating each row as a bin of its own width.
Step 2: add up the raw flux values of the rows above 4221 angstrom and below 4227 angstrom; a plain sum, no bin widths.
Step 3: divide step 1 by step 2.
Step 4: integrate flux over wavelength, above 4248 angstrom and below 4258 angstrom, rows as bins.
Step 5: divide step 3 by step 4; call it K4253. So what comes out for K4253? 0.021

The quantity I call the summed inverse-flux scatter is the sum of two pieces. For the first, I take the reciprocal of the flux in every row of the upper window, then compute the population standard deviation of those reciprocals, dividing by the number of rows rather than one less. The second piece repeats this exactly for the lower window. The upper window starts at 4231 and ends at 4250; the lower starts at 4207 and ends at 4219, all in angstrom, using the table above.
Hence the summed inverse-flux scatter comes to 0.0048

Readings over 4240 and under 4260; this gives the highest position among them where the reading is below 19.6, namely 4257.08 angstrom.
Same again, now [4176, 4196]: 4189.01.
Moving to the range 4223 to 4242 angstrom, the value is 4241.42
